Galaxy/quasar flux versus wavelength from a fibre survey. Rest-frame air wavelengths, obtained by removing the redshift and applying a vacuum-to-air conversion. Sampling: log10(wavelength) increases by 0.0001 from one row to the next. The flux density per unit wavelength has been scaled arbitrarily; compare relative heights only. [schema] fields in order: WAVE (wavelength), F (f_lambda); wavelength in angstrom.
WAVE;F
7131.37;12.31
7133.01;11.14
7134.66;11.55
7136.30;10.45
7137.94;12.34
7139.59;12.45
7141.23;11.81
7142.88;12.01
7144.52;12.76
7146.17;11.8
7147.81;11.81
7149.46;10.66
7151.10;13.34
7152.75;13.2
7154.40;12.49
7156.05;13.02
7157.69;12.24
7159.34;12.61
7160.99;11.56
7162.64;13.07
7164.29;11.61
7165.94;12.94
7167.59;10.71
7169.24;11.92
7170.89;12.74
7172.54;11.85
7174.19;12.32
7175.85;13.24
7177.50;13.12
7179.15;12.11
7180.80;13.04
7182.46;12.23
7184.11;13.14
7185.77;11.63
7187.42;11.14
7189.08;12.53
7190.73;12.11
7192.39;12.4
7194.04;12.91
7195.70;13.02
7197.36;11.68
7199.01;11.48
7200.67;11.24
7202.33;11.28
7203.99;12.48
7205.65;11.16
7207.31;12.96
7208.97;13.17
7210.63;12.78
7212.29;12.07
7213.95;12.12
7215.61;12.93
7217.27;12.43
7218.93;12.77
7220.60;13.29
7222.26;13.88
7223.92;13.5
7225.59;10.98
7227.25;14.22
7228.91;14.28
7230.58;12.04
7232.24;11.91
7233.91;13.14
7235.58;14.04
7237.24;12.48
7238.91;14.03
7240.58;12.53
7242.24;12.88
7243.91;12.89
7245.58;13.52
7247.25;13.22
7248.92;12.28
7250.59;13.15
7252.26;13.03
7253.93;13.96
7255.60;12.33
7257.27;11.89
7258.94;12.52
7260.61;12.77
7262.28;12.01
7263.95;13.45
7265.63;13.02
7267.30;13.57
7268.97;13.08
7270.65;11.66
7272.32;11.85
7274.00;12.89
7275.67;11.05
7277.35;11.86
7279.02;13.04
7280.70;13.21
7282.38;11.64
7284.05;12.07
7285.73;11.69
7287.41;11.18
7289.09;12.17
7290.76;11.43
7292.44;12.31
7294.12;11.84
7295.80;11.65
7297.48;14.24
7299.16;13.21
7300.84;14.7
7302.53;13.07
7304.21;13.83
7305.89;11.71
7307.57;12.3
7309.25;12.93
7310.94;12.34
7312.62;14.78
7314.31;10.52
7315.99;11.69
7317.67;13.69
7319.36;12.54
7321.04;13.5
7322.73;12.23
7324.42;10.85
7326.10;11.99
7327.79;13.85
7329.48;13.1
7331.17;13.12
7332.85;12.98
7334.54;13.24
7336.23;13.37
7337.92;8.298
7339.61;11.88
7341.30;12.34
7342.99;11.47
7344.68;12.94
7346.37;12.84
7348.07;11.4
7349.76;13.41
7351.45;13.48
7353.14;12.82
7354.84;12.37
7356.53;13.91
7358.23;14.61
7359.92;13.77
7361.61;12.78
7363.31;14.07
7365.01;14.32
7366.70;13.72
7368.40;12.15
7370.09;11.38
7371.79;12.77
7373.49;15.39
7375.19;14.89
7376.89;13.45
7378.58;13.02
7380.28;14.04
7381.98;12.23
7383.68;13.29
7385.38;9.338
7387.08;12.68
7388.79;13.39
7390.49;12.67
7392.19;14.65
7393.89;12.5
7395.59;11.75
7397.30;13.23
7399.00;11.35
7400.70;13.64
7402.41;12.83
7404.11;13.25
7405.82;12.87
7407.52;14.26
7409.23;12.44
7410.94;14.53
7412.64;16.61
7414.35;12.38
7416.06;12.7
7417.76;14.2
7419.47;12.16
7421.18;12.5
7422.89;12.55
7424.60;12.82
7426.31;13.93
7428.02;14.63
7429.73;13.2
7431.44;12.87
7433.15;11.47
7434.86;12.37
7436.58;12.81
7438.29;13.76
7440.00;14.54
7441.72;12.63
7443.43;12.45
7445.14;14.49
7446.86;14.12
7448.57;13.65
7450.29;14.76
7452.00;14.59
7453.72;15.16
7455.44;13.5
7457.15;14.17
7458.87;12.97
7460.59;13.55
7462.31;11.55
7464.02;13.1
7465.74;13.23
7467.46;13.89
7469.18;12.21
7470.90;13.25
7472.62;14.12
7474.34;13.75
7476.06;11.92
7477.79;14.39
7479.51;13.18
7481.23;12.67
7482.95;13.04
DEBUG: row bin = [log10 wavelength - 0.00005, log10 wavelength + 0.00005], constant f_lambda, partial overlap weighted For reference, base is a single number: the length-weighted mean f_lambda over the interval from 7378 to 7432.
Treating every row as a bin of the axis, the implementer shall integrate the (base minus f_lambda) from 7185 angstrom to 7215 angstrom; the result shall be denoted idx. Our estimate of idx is 29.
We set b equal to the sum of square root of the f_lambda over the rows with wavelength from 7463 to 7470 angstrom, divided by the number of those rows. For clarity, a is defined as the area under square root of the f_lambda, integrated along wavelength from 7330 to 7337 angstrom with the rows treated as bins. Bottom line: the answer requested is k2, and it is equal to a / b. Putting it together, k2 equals 7.02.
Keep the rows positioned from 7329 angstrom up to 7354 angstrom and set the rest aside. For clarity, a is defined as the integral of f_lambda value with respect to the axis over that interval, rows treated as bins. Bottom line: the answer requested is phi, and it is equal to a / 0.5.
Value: 622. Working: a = 311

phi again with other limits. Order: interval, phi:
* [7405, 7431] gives 699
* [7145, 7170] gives 610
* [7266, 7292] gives 633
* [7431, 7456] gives 678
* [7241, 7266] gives 643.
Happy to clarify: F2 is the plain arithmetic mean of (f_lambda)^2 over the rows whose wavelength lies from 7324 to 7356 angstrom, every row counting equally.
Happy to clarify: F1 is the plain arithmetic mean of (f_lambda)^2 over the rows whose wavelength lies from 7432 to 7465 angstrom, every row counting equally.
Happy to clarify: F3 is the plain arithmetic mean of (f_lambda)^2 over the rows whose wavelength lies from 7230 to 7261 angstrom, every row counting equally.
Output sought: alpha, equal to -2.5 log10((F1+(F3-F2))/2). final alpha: -4.96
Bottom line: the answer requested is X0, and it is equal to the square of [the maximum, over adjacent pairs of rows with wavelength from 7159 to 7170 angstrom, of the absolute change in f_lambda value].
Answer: 5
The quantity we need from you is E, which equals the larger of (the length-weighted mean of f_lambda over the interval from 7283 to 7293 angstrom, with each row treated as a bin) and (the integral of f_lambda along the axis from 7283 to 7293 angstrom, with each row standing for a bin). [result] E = 118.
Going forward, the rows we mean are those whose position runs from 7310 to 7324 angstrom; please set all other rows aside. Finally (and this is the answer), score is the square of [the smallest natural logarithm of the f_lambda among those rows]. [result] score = 5.54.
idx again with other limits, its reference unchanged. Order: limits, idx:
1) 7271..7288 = 18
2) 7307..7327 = 13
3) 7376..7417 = 1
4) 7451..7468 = -8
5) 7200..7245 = 16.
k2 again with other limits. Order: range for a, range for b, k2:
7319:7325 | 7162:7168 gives 6.06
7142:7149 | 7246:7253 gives 6.75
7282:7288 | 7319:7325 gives 5.85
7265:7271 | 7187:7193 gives 6.21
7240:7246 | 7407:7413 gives 5.68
